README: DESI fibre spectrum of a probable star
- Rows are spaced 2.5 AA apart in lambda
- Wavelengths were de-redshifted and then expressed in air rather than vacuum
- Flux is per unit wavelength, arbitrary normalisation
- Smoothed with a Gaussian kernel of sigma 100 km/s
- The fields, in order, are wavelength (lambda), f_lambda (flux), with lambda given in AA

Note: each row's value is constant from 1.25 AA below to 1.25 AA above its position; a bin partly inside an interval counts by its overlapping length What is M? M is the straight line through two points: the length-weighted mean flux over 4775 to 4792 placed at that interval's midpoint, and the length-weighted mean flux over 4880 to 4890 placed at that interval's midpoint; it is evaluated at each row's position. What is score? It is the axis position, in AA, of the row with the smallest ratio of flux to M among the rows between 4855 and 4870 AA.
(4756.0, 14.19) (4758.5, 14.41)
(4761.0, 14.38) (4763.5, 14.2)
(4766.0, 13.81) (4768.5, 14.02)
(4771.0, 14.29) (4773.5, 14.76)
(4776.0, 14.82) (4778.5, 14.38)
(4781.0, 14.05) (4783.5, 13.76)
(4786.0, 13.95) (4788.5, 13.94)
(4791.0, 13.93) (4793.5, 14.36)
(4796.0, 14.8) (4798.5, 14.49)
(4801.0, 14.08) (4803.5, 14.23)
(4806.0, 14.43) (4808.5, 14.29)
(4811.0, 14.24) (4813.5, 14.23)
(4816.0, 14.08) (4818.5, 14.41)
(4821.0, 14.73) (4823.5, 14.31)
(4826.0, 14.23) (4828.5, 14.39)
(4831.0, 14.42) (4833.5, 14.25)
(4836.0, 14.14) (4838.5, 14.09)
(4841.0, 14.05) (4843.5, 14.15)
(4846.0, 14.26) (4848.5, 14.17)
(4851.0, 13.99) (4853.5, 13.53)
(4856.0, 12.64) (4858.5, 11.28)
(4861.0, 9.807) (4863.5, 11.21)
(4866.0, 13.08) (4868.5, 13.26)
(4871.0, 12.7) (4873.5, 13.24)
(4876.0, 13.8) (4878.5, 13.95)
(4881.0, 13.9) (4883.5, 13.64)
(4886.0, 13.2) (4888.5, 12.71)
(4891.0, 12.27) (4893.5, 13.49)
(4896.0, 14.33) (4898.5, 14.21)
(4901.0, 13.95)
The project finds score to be 4861.0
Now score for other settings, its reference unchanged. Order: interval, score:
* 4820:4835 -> 4826.0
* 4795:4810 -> 4801.0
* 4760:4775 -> 4766.0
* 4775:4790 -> 4783.5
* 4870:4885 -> 4871.0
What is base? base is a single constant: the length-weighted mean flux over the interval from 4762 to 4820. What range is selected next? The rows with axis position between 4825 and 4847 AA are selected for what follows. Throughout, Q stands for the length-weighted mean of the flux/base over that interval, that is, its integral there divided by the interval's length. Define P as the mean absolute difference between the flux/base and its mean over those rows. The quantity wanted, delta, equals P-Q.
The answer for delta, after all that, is -0.991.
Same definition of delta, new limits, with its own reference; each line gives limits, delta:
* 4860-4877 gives -0.797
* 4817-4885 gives -0.893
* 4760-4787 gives -0.979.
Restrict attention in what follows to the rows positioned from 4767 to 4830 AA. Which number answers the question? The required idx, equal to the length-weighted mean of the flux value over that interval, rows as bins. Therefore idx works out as 14.3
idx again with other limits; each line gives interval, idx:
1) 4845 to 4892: 13.0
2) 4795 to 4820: 14.3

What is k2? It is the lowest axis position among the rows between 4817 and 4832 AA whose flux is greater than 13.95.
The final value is 4818.5 AA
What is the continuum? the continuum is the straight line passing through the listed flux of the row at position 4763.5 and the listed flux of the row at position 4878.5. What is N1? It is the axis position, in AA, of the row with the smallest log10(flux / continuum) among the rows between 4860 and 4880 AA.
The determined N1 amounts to 4861.0 AA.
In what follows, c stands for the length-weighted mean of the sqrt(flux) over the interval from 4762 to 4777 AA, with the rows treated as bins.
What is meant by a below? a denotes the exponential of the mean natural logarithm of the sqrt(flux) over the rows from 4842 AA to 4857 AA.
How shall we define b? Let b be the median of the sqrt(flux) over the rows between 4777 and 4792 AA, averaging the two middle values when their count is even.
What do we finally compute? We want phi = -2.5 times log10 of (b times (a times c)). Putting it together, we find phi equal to -4.30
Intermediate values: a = 3.71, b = 3.73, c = 3.78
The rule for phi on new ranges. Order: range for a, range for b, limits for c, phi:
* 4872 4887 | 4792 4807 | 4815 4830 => -4.31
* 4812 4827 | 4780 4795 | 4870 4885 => -4.29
